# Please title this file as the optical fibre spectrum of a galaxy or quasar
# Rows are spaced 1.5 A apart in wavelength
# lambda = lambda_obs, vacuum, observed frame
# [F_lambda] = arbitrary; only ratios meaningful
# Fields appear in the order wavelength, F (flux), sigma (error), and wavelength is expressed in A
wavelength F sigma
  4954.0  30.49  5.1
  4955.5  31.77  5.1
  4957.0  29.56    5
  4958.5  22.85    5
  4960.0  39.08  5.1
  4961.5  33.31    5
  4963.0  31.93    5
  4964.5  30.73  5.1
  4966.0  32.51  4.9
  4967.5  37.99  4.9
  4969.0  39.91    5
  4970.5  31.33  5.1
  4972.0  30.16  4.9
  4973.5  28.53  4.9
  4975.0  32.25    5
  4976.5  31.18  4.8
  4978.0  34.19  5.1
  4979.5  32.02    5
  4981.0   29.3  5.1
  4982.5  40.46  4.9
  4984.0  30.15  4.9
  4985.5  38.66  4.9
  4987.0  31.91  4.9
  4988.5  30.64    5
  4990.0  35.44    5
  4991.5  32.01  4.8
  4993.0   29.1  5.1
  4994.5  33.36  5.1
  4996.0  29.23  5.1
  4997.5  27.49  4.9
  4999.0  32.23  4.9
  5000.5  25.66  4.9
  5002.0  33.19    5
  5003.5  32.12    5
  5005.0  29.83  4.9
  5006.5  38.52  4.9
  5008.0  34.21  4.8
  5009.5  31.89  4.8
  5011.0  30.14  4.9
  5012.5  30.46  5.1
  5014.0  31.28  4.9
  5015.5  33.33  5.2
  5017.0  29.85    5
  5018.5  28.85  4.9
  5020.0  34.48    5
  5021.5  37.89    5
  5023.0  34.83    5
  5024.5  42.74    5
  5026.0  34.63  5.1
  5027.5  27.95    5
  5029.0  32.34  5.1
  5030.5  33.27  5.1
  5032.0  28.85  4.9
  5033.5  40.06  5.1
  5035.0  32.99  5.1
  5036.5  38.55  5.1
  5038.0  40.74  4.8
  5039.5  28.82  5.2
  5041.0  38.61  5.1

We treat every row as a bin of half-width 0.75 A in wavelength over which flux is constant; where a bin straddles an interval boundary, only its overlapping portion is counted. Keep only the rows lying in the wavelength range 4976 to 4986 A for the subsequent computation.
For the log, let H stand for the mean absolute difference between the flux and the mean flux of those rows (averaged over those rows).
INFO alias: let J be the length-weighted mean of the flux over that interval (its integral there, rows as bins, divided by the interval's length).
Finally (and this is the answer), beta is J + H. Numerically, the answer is 37.1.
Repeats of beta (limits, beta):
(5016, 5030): 37.3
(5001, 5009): 35.5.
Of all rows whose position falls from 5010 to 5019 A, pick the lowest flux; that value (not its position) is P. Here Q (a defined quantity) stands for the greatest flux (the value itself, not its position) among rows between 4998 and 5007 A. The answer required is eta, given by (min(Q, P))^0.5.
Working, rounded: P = 28.85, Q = 38.52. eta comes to 5.37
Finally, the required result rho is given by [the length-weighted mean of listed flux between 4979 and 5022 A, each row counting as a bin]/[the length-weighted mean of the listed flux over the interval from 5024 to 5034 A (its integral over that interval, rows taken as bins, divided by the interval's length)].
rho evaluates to 0.949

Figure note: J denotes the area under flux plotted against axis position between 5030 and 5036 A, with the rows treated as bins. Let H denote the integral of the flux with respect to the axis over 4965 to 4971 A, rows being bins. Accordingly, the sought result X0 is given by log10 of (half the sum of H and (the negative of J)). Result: 0.6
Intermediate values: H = 212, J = 204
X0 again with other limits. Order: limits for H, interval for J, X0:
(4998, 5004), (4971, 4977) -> -0.7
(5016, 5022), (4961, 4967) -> -0.1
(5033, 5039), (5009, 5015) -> 1.3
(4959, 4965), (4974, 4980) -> 0.5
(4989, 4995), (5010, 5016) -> 0.5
